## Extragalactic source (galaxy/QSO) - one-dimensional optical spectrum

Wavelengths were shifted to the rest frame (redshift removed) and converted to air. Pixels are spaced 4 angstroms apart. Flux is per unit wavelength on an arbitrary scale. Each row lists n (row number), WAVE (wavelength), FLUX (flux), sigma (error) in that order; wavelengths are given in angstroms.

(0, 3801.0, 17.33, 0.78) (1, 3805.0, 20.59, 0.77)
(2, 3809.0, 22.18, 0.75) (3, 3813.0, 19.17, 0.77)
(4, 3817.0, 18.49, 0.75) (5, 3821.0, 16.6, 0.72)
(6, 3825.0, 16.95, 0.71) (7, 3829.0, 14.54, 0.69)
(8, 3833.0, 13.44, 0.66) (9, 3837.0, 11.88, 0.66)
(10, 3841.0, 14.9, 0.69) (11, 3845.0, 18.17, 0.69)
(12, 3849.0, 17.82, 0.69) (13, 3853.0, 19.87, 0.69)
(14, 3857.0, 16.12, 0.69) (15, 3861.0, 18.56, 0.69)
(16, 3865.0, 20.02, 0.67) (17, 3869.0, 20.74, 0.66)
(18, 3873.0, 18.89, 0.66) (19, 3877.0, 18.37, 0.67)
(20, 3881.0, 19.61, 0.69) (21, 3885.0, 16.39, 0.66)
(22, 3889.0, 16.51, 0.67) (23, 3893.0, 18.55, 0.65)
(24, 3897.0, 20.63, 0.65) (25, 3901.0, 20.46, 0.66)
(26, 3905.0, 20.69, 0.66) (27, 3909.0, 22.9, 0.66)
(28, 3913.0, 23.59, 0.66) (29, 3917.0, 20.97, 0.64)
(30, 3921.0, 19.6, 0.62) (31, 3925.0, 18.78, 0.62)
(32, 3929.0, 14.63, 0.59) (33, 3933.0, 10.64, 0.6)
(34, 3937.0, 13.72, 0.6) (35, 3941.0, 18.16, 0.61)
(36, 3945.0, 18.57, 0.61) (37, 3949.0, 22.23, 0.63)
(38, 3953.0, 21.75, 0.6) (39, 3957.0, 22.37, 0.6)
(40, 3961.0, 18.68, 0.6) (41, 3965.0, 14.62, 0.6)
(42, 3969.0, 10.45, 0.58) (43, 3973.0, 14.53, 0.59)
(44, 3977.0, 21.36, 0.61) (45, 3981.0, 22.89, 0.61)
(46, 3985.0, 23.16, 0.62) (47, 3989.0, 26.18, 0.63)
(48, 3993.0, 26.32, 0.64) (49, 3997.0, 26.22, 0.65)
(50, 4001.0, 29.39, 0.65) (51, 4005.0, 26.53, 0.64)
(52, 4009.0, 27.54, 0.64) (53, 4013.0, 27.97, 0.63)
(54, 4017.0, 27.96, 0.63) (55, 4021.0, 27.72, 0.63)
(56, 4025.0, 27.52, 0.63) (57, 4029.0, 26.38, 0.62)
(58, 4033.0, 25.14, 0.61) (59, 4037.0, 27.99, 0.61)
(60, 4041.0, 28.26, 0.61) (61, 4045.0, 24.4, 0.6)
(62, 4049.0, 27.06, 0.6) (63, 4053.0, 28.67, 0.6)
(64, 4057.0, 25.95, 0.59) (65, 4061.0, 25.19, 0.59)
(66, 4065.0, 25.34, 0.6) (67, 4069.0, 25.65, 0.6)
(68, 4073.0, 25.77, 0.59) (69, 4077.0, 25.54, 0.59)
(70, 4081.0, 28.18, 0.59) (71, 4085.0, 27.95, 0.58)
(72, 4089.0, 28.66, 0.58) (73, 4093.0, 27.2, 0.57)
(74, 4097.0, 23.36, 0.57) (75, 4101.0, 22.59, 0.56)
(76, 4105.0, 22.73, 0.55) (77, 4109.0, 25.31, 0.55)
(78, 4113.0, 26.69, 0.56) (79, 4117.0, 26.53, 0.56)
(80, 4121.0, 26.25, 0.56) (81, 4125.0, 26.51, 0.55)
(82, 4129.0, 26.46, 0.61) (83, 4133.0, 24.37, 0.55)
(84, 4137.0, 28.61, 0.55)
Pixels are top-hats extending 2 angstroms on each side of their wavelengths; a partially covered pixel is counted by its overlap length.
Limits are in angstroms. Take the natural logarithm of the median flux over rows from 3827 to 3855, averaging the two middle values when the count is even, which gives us 2.7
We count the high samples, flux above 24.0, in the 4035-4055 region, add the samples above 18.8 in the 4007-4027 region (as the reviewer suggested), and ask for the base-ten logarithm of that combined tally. 1.00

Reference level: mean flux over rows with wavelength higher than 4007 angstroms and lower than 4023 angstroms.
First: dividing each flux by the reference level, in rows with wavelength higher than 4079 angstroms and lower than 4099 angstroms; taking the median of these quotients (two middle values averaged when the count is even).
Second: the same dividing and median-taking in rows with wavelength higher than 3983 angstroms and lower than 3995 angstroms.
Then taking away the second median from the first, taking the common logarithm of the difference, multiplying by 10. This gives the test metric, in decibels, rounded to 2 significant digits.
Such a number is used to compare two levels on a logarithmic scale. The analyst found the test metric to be -12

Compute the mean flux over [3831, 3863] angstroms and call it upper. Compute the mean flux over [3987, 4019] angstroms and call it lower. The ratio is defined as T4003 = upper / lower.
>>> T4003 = 0.60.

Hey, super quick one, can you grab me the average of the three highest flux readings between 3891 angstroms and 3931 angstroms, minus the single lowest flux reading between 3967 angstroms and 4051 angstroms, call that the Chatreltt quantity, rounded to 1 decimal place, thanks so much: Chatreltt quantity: 12.0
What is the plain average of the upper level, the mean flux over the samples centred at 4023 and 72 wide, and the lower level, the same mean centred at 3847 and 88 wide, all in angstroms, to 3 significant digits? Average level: 22.4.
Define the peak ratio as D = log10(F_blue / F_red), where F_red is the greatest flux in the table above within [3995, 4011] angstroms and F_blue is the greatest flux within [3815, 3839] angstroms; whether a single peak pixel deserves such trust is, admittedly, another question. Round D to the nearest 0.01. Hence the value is -0.20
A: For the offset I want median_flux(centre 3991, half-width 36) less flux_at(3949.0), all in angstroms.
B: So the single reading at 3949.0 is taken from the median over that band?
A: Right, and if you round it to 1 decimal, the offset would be 4.0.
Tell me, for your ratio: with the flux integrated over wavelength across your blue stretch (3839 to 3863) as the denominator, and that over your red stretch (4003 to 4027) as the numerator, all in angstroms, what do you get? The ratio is 1.57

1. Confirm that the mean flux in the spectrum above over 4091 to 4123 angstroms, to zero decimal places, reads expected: 25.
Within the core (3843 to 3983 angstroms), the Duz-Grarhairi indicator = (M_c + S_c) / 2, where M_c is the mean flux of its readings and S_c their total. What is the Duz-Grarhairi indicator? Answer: 335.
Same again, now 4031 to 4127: 327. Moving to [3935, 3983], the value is 119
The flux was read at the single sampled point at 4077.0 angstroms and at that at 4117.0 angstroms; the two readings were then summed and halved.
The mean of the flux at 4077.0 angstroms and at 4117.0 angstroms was 26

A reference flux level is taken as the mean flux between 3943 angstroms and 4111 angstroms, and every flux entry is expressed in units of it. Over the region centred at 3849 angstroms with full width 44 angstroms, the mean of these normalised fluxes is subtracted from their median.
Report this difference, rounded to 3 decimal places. 0.037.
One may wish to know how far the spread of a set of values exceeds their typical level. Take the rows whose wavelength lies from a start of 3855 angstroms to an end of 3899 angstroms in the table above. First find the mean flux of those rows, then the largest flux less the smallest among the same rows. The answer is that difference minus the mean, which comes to -14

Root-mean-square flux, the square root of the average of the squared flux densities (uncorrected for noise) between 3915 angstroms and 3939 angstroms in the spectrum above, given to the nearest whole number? 17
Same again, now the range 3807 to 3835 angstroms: 18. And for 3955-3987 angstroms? 19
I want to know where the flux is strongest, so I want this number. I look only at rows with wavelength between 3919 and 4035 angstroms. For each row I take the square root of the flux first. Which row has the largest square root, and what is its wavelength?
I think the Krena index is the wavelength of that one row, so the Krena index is 4001.0 angstroms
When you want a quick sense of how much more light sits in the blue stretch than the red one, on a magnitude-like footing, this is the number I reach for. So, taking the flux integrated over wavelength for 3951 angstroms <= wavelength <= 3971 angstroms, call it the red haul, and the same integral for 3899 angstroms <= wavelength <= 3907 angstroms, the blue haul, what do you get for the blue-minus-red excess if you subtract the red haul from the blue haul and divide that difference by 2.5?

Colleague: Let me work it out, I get -75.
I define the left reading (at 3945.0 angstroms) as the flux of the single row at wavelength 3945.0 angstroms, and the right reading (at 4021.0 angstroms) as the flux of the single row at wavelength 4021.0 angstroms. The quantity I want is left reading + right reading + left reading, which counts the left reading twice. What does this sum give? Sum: 65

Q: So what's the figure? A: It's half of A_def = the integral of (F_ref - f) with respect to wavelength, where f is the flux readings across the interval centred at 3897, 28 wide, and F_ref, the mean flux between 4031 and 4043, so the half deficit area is 108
